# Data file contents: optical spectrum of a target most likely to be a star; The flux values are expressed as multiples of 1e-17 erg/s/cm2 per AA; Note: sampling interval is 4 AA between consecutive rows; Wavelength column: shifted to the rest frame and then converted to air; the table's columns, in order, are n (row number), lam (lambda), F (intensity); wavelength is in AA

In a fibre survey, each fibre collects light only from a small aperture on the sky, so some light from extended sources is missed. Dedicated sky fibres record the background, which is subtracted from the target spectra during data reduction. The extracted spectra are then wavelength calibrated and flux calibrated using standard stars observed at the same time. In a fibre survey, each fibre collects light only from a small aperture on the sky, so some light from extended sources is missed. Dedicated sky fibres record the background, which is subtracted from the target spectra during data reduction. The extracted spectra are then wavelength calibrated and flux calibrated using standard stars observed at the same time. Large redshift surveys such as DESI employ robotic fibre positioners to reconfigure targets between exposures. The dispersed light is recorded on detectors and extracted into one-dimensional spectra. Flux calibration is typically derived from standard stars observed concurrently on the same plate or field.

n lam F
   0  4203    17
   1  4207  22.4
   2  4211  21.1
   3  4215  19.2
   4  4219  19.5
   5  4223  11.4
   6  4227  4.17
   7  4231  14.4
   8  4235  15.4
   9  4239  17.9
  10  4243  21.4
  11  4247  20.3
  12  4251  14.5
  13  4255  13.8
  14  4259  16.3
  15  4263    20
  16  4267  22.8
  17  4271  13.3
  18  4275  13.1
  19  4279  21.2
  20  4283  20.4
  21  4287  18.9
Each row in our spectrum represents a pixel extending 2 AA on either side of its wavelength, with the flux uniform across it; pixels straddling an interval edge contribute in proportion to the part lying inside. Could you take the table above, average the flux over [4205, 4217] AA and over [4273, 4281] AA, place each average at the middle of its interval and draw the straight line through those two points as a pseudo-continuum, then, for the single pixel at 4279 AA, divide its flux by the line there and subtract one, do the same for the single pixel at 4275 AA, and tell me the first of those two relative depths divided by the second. -1.01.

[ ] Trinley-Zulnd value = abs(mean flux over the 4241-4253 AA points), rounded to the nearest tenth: 18.7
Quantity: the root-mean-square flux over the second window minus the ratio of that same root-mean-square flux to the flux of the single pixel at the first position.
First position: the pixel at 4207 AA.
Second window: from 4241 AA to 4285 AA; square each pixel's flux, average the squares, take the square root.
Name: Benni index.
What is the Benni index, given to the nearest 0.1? 17.5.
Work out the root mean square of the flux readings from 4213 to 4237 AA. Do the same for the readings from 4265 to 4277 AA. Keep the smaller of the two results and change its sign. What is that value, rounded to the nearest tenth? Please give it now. -14.9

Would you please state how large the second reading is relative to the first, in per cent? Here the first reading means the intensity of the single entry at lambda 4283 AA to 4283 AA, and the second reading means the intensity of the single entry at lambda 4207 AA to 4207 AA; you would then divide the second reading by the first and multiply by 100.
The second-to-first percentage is 110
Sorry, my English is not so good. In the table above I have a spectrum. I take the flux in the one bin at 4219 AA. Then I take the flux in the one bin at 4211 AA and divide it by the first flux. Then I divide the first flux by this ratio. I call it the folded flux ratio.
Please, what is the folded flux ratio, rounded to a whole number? 18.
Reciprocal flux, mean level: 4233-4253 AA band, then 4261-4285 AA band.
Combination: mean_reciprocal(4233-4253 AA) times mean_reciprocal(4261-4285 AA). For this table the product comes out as 0.0033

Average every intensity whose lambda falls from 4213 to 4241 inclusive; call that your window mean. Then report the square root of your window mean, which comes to 3.8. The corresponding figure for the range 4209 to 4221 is 4.5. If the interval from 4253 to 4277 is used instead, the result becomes 4.1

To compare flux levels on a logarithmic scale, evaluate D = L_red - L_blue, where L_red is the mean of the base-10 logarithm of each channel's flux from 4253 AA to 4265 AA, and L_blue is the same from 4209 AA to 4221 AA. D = -0.082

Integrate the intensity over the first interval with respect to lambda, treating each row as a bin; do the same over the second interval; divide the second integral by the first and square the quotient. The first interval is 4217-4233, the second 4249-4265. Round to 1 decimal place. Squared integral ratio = 1.7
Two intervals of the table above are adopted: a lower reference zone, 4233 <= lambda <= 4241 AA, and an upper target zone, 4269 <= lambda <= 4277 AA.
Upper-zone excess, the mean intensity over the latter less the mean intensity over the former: -3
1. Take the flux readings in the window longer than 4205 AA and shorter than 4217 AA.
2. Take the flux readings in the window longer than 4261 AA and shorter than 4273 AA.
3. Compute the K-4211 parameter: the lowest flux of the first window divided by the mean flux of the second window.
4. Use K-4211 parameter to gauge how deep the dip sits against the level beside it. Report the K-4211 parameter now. 1.0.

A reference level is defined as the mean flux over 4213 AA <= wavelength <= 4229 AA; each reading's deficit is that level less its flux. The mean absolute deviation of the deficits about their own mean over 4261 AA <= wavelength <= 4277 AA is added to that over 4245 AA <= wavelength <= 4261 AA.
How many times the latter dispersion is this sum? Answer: 2.98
